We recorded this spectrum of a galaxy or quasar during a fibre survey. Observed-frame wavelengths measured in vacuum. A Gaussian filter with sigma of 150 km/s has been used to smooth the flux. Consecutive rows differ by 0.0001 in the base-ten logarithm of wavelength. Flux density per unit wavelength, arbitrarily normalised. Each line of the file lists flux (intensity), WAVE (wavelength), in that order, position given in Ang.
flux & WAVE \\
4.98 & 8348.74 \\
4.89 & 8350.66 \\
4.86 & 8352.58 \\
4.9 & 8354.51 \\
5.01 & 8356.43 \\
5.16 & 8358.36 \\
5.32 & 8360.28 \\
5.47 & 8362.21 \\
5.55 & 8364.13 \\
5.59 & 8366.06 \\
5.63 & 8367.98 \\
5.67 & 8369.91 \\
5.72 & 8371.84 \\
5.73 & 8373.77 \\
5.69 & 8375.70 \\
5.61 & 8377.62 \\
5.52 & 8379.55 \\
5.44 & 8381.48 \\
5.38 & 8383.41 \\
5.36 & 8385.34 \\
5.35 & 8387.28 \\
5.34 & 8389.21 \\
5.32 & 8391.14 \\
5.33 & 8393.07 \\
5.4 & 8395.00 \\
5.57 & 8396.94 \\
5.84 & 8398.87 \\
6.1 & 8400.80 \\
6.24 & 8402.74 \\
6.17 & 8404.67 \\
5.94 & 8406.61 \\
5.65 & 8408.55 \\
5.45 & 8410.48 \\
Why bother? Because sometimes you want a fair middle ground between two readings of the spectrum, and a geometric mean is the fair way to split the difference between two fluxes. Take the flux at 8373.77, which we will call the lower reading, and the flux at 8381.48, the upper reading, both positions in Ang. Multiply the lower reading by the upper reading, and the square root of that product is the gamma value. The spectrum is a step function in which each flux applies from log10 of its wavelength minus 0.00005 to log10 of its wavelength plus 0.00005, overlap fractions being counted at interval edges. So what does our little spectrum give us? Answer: 5.58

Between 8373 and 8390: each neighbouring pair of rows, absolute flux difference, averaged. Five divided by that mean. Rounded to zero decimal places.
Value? 103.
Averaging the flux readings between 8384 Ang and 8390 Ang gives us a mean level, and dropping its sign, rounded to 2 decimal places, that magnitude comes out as 5.35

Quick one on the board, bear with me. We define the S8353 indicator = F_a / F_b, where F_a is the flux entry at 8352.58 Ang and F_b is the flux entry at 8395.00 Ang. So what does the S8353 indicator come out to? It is 0.90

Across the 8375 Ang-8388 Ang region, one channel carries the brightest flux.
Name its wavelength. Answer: 8375.70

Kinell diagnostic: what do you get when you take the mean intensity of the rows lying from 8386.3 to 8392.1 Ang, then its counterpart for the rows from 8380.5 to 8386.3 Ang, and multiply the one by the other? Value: 29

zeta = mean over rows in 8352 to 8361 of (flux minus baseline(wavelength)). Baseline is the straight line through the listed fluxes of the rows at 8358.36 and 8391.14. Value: -0.10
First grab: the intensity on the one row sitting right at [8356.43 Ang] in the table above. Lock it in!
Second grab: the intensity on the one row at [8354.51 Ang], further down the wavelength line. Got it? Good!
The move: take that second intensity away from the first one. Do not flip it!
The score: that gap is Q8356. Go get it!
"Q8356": 0.11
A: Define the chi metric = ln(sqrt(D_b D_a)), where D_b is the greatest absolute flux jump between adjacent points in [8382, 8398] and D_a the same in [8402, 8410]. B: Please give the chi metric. -1.50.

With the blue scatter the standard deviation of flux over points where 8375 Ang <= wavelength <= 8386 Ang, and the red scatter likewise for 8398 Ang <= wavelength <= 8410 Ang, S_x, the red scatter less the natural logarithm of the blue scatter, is 2.3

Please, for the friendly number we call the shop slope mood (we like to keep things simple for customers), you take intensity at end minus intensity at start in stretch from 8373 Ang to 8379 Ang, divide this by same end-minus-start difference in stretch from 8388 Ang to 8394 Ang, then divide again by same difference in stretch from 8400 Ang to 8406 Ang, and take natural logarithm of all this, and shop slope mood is 5.1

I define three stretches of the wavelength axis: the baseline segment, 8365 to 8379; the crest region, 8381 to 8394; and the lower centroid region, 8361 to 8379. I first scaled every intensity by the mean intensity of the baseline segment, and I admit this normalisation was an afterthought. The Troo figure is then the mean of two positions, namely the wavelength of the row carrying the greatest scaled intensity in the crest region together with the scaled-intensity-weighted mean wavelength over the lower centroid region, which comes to 8375.7 Ang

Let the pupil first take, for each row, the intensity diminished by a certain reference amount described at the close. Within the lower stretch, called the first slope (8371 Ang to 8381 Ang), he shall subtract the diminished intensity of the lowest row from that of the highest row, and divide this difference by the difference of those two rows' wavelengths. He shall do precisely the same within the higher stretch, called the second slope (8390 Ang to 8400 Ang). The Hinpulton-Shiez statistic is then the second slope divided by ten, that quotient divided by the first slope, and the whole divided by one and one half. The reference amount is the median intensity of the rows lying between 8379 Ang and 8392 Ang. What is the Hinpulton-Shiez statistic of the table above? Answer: -0.173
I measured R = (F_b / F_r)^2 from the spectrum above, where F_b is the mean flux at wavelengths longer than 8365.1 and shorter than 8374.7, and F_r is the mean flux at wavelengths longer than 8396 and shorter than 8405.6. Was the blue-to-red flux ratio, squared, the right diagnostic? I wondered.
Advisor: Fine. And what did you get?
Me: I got 0.90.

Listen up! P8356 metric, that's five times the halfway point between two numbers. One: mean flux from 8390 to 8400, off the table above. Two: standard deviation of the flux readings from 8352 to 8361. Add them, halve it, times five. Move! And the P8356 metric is 14.2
